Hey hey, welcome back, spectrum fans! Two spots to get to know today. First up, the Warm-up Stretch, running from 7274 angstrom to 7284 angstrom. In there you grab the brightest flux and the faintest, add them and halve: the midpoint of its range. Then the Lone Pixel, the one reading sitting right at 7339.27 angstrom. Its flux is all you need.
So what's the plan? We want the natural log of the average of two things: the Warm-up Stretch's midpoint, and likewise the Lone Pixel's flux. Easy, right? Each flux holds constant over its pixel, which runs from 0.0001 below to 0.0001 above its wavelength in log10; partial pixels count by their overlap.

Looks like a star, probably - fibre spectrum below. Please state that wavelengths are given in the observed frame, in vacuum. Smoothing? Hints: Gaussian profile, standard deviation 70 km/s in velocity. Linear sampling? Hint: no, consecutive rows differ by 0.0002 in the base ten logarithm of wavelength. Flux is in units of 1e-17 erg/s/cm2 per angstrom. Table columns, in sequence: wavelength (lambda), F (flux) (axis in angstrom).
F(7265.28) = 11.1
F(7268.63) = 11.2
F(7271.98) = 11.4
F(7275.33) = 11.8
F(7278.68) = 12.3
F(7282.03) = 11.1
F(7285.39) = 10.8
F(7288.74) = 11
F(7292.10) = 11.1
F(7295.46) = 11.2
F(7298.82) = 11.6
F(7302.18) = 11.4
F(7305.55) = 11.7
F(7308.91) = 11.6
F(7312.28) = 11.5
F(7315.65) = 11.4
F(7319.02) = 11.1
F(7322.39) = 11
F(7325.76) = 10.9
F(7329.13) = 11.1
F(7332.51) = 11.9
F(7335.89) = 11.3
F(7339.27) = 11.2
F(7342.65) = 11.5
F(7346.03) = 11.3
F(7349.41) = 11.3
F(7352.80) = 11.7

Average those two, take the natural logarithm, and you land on 2.44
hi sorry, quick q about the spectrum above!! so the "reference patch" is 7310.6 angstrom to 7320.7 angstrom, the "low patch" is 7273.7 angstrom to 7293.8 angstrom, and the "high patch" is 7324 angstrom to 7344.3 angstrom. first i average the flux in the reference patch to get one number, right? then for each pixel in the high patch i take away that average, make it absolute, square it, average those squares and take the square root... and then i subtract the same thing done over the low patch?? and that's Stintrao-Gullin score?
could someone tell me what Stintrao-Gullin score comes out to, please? -0.21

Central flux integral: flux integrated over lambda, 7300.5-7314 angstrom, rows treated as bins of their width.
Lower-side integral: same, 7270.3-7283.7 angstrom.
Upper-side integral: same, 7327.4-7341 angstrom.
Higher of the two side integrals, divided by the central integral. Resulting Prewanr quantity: 1.00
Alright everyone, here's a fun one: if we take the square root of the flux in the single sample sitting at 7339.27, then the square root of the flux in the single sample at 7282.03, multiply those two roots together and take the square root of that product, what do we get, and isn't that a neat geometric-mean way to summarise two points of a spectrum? 3.34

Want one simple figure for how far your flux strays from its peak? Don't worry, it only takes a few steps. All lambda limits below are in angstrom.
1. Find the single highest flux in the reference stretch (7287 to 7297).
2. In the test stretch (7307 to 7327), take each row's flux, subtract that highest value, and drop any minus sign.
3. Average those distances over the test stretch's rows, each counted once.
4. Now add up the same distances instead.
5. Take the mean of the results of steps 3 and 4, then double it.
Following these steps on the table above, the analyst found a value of 1.75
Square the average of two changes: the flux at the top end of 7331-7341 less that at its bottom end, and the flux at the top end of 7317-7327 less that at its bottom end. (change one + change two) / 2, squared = 0.2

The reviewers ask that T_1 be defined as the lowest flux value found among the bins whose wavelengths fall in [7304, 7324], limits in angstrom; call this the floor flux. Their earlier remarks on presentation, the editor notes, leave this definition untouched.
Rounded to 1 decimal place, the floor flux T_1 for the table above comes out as 11.0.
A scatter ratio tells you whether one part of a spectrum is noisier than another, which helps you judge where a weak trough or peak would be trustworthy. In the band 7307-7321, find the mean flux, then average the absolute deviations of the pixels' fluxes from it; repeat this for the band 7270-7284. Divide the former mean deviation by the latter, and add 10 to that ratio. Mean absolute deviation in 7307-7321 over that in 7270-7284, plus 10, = 10.4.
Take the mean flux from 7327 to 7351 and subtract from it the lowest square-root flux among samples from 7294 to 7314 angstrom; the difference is 8.02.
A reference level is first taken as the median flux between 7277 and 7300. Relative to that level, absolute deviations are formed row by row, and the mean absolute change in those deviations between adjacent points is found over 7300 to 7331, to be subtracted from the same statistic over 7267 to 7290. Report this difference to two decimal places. 0.30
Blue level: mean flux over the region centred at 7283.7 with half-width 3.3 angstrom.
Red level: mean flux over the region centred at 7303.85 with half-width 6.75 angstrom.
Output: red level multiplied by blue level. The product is 127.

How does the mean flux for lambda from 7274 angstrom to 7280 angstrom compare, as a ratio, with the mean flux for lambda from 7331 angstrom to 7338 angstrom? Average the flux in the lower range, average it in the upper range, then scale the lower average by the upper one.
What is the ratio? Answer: 1.04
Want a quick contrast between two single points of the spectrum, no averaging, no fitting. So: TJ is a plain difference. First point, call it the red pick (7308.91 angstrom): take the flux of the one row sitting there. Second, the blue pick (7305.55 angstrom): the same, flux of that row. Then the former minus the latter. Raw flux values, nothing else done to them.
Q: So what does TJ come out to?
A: -0.10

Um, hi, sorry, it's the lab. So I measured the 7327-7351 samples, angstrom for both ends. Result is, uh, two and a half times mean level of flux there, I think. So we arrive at 28.4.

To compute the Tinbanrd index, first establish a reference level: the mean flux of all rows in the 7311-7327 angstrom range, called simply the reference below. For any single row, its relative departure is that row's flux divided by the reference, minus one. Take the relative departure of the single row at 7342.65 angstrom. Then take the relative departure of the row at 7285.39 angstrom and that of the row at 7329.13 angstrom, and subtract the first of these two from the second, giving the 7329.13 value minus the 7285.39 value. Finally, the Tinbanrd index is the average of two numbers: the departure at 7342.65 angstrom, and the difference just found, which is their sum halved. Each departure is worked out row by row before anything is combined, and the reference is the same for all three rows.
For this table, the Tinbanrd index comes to 0.028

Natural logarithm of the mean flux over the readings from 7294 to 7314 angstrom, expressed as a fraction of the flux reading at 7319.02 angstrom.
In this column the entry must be 0.035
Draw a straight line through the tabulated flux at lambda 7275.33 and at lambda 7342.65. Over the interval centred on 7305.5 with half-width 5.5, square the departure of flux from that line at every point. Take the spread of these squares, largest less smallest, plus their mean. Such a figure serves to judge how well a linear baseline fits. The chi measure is 0.1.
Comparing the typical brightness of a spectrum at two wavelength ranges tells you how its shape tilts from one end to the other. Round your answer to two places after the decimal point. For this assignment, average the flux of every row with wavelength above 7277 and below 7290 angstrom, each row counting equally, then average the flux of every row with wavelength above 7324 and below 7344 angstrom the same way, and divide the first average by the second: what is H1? 1.00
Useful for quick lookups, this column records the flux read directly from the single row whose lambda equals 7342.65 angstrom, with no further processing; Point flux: 11.5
